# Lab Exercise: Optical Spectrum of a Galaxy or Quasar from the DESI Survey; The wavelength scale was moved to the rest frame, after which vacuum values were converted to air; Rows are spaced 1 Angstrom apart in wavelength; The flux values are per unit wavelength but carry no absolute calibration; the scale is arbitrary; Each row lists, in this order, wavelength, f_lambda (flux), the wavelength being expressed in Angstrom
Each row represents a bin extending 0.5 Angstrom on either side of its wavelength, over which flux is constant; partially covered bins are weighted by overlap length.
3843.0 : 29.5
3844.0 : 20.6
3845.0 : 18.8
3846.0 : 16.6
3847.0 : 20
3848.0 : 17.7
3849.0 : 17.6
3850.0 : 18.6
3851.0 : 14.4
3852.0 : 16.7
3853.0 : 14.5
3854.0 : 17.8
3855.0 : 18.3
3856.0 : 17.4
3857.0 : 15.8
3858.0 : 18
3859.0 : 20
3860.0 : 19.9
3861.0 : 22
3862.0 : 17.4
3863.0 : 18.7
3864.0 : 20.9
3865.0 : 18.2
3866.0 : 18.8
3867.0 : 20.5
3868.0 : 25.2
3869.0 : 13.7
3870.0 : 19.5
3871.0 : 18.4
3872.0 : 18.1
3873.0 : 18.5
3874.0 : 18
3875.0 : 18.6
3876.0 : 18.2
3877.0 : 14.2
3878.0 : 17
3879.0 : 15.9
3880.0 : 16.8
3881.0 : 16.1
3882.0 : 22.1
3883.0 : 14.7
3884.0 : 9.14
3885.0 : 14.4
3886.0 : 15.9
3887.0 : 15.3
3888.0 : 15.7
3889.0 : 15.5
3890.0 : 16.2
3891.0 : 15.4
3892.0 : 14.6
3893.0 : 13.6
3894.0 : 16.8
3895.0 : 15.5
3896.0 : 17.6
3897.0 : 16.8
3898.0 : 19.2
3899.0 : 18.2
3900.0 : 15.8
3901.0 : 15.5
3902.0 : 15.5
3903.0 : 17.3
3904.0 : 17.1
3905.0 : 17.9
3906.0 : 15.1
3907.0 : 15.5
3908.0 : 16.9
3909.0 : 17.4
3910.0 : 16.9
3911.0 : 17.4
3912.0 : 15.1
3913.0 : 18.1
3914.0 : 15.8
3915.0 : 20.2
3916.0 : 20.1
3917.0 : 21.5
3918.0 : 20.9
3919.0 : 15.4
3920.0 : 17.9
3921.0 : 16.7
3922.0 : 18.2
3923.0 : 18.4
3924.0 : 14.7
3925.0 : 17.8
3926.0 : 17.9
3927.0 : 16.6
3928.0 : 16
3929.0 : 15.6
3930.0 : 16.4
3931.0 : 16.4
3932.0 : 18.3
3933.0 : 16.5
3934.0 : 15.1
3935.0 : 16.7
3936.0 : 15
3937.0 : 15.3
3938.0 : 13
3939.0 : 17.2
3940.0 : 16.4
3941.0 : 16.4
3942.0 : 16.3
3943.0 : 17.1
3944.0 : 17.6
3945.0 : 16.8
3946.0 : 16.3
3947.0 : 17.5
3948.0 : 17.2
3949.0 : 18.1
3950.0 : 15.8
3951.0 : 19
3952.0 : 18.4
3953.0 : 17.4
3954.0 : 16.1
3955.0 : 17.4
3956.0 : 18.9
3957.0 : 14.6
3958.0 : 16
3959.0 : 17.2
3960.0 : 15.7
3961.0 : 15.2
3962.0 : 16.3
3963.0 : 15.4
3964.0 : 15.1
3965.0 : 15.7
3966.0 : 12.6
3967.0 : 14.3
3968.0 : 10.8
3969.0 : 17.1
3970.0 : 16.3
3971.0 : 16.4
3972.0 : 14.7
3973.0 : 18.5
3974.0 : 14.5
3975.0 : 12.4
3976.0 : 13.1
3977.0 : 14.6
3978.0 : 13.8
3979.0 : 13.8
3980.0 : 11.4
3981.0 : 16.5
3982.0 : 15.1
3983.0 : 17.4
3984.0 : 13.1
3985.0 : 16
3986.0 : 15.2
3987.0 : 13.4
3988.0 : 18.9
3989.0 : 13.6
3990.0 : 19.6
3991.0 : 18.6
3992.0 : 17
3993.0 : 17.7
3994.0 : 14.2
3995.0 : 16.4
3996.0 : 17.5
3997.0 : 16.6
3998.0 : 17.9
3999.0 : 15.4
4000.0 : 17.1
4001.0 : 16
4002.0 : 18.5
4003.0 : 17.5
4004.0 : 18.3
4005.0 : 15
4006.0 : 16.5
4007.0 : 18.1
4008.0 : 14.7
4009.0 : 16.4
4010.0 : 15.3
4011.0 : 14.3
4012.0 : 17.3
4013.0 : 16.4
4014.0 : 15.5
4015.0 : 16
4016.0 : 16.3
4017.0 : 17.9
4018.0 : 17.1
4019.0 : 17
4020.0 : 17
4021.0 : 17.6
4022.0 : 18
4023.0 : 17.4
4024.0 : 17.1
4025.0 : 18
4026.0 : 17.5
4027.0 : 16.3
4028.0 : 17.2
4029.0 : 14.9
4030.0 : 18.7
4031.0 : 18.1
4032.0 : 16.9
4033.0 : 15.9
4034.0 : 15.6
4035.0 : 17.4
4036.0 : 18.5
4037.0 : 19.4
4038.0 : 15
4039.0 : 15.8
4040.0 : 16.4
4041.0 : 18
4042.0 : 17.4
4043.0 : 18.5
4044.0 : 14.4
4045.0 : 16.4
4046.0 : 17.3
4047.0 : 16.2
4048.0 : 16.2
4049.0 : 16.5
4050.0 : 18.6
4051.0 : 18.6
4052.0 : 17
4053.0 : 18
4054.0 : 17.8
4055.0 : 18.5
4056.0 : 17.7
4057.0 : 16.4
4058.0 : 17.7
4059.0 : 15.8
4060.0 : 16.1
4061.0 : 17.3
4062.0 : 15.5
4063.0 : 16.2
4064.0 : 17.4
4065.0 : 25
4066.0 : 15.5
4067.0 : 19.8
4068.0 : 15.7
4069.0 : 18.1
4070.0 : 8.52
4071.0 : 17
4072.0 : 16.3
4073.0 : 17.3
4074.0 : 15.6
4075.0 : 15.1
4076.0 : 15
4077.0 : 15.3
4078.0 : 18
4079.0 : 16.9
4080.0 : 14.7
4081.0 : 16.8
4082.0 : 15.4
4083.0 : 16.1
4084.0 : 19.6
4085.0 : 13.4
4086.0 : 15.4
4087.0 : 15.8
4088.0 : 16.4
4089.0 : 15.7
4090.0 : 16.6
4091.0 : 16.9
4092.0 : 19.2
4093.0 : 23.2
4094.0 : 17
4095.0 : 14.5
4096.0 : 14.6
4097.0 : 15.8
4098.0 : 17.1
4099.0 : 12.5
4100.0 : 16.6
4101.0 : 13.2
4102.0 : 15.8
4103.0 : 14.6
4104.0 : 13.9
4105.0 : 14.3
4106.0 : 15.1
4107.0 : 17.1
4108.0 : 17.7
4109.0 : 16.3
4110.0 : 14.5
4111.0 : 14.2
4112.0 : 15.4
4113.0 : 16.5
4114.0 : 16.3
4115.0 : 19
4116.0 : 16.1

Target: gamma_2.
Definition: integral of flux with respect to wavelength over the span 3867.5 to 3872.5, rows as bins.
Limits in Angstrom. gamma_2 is 95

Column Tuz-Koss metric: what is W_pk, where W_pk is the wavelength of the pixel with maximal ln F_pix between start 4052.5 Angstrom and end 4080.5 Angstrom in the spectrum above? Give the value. 4065.0 Angstrom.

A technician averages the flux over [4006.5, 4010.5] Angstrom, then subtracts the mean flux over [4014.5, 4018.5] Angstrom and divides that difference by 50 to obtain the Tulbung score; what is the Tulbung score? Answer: -0.014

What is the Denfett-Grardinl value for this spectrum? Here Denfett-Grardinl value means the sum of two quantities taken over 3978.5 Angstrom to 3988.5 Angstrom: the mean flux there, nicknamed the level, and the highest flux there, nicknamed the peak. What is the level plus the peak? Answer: 34.0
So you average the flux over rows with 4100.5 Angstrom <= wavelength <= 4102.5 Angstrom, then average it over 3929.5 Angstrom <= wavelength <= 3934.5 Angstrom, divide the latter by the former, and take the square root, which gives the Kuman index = 1.07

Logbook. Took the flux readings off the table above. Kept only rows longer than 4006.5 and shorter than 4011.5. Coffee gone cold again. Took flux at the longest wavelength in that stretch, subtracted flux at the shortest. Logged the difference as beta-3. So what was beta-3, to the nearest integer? -4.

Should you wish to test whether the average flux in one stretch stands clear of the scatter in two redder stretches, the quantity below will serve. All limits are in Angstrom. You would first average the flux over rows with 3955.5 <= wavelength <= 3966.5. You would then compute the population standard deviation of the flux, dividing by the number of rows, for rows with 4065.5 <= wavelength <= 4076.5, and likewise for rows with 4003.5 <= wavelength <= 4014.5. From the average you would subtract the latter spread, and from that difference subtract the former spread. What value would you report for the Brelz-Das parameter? 11.7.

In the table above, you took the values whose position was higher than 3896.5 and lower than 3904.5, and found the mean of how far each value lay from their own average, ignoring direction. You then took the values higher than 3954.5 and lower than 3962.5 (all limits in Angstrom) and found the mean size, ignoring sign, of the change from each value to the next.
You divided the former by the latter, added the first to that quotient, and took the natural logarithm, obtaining 0.50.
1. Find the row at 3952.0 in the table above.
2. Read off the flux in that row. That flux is 18.4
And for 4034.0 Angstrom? 15.6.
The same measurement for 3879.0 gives 15.9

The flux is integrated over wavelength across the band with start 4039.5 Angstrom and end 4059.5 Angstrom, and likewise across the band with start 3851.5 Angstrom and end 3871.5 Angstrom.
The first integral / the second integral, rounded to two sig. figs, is 0.92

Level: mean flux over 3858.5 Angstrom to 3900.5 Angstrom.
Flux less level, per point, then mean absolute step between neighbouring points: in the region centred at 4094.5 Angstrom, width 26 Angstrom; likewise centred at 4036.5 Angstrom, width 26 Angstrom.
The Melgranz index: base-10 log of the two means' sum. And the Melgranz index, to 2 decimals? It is 0.54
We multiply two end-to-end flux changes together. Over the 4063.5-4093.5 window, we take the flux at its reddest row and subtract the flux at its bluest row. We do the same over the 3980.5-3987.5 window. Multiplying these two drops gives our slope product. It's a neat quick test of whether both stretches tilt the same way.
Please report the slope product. -18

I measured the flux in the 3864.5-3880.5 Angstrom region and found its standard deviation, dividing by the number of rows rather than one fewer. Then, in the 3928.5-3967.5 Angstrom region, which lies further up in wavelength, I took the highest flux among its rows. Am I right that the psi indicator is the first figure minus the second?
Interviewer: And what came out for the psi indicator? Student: -16.5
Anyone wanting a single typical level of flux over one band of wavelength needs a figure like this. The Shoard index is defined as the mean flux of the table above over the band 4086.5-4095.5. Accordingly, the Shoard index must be 17.3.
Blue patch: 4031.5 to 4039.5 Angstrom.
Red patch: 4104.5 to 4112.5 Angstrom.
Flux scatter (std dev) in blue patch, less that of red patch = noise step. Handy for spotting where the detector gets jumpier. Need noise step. 0.2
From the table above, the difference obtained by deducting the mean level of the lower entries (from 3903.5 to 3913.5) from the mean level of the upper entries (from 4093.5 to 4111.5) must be -1.5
